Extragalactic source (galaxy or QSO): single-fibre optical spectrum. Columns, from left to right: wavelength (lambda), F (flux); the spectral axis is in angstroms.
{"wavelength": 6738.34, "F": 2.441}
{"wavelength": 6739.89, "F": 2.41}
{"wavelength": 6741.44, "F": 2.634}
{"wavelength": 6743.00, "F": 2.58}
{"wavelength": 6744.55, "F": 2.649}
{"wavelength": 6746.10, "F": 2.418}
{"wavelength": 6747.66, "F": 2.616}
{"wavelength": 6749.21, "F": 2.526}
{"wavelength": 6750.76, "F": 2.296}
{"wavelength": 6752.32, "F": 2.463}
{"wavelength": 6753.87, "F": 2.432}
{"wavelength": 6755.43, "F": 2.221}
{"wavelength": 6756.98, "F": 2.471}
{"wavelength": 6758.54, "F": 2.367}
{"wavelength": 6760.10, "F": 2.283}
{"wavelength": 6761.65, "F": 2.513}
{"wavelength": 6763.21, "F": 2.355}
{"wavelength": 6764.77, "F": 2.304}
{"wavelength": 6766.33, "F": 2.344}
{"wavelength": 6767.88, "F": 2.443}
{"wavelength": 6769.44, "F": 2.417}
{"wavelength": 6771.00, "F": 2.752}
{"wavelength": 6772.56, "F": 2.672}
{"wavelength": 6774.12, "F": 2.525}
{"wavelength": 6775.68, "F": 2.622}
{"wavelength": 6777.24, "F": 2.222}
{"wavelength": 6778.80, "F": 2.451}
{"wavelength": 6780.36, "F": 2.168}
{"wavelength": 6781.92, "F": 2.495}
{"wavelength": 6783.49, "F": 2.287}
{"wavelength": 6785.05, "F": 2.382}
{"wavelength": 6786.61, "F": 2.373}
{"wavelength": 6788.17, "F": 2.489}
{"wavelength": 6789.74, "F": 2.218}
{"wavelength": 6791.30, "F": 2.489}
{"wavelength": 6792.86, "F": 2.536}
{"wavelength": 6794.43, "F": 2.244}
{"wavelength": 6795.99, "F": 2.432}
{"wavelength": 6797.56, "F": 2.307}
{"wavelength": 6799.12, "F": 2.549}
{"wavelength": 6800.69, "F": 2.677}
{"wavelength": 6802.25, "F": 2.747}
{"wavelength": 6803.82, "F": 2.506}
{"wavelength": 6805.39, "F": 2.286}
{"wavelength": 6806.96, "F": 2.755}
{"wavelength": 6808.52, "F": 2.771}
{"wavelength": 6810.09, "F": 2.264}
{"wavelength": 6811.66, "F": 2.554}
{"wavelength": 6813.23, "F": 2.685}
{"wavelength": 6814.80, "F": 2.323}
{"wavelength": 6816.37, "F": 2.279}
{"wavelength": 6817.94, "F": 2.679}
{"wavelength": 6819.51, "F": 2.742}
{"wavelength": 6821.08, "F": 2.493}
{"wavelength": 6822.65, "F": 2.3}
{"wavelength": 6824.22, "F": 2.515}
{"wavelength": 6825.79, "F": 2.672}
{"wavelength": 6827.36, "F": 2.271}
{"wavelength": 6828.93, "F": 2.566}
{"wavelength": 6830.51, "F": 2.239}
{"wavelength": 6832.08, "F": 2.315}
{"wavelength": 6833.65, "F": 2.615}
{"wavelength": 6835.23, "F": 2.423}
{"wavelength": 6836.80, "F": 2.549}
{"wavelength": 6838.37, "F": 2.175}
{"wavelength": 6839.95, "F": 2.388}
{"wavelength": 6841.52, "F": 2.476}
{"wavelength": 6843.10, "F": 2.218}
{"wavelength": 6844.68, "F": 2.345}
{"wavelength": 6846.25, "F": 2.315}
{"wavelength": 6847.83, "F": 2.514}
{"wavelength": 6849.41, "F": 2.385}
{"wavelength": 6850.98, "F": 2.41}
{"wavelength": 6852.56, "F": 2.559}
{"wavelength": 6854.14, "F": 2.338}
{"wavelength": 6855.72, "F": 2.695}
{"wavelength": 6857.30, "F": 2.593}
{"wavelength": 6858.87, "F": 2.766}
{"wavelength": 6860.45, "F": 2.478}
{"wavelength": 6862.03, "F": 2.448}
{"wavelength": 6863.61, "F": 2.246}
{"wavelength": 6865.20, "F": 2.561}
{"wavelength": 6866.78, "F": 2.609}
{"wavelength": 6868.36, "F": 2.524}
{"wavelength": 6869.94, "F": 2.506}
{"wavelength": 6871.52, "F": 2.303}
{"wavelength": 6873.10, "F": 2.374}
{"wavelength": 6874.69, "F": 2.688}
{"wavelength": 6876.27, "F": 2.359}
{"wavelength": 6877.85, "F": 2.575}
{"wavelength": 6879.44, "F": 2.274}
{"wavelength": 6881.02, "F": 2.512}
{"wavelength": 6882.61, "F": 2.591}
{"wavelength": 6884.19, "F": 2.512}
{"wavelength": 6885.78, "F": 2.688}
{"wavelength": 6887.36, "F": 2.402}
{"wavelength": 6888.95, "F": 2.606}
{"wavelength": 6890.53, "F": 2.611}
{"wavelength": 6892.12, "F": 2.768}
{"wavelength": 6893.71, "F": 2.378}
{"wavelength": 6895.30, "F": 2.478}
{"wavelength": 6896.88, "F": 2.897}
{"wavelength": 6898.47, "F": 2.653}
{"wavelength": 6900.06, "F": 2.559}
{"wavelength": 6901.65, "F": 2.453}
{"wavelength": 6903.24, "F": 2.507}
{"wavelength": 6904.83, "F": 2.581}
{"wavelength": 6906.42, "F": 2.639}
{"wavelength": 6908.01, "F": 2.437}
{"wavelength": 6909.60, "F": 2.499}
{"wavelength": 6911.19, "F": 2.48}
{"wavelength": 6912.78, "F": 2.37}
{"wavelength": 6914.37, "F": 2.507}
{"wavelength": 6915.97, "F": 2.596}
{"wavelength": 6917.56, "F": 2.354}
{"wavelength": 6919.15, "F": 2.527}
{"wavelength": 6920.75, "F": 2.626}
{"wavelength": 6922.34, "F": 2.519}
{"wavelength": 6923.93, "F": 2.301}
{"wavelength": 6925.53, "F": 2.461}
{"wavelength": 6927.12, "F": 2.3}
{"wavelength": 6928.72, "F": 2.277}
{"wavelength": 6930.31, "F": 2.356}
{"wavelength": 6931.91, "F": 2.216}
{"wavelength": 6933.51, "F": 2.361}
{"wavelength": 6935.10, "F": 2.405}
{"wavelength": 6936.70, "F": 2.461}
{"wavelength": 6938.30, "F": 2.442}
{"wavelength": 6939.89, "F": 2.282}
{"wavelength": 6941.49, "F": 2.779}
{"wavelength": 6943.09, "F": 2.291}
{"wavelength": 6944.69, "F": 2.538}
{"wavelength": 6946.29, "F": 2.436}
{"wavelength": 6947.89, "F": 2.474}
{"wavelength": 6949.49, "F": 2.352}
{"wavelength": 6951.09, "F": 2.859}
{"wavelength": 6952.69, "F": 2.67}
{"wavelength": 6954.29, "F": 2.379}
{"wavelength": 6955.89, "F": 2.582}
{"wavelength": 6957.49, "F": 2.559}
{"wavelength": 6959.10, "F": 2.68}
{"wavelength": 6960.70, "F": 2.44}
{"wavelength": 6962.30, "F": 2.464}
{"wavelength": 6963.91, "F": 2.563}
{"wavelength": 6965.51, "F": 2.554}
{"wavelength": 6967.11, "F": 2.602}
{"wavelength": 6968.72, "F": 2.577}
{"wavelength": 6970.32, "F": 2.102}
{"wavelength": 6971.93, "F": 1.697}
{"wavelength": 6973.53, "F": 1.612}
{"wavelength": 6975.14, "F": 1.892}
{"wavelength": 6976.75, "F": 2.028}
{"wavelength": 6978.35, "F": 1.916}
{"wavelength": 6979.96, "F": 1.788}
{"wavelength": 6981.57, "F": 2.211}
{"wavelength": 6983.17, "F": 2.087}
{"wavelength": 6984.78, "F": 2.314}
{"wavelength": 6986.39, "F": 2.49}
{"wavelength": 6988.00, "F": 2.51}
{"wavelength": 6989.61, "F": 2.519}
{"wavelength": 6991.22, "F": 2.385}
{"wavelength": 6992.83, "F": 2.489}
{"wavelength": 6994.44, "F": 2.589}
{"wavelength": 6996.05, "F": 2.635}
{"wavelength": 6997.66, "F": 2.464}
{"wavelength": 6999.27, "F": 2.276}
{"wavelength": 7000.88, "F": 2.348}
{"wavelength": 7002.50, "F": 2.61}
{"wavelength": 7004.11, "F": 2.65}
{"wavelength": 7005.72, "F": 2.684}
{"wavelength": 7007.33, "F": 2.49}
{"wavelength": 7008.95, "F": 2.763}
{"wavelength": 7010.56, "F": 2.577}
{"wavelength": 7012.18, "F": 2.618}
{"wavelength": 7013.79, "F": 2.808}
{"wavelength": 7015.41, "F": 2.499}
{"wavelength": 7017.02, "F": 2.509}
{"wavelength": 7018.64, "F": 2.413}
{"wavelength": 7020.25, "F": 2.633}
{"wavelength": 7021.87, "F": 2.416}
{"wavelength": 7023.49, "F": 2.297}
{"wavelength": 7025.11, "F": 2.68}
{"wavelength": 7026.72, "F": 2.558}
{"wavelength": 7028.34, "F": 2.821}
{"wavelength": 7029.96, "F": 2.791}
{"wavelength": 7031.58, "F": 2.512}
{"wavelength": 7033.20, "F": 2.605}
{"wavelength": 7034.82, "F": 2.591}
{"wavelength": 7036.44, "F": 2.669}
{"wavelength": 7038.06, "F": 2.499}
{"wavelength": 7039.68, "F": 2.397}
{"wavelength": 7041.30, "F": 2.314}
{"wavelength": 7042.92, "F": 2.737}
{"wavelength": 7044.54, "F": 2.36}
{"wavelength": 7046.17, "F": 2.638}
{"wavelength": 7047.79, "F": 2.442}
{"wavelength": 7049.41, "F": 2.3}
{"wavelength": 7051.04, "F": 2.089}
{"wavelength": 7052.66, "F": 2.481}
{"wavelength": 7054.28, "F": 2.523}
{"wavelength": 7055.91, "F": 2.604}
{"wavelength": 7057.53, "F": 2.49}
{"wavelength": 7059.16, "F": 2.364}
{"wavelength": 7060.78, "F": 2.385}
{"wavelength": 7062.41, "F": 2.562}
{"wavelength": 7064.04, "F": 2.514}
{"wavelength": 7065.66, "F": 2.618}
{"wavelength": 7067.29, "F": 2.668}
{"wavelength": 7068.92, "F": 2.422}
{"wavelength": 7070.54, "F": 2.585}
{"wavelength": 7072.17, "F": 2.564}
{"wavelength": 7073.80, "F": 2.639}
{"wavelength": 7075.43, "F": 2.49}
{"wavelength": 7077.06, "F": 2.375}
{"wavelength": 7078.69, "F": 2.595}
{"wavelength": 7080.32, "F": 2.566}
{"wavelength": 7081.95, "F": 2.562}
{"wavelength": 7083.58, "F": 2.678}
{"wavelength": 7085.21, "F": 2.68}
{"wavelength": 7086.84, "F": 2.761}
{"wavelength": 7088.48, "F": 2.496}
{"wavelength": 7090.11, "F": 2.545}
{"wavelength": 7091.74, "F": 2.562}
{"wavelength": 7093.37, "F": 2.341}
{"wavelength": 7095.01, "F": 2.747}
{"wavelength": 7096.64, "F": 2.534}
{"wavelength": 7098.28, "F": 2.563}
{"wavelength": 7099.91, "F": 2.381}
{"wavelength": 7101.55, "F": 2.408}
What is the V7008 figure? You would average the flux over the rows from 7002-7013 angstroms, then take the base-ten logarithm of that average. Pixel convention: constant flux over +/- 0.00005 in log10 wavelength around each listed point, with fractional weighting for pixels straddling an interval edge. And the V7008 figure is 0.420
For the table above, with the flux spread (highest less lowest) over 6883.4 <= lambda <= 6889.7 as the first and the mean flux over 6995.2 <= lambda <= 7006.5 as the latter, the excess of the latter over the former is 2.2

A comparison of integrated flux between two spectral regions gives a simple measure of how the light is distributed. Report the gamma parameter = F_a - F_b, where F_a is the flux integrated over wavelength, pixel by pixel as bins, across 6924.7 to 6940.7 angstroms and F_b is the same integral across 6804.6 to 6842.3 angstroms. -56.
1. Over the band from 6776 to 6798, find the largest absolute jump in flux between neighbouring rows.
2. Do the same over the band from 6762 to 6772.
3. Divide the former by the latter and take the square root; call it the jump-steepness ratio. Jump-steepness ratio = 0.99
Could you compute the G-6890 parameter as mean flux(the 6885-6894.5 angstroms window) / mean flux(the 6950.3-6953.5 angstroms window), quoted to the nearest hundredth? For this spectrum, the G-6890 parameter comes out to 0.93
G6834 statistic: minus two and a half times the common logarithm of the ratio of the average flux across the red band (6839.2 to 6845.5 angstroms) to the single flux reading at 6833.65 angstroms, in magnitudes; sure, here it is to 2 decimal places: 0.11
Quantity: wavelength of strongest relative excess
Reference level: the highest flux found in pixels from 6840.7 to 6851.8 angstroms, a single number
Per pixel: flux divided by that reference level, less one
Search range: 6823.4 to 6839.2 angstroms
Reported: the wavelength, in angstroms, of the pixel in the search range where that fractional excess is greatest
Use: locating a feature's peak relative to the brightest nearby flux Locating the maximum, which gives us 6825.79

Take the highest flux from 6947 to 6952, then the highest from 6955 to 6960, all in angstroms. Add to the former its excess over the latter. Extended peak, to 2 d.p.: 3.04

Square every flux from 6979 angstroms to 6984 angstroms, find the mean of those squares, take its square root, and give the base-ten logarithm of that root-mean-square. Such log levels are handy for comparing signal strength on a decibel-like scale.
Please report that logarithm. 0.309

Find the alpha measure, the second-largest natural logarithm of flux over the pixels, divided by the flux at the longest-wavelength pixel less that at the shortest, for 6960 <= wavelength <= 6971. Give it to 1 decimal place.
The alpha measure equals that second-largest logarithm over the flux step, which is -2.8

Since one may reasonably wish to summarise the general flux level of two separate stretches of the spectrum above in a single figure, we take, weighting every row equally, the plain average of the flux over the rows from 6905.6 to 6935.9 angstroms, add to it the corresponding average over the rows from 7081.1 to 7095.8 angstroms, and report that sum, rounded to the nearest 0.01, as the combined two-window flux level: 5.03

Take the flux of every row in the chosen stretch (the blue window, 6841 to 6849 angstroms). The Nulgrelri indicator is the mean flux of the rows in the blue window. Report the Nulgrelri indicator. 2.37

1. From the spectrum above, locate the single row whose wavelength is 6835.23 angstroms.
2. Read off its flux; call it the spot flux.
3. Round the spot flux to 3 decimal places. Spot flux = 2.423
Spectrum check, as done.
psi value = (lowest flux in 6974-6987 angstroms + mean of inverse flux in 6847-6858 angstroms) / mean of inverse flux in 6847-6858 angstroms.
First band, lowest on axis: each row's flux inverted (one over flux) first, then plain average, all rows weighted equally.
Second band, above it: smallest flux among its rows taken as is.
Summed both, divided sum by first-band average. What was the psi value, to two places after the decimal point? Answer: 5.46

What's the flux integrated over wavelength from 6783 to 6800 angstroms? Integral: 41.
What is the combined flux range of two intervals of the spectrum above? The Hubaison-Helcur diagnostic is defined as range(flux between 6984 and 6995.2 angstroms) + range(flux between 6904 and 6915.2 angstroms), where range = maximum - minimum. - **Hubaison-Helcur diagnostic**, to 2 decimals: 0.54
